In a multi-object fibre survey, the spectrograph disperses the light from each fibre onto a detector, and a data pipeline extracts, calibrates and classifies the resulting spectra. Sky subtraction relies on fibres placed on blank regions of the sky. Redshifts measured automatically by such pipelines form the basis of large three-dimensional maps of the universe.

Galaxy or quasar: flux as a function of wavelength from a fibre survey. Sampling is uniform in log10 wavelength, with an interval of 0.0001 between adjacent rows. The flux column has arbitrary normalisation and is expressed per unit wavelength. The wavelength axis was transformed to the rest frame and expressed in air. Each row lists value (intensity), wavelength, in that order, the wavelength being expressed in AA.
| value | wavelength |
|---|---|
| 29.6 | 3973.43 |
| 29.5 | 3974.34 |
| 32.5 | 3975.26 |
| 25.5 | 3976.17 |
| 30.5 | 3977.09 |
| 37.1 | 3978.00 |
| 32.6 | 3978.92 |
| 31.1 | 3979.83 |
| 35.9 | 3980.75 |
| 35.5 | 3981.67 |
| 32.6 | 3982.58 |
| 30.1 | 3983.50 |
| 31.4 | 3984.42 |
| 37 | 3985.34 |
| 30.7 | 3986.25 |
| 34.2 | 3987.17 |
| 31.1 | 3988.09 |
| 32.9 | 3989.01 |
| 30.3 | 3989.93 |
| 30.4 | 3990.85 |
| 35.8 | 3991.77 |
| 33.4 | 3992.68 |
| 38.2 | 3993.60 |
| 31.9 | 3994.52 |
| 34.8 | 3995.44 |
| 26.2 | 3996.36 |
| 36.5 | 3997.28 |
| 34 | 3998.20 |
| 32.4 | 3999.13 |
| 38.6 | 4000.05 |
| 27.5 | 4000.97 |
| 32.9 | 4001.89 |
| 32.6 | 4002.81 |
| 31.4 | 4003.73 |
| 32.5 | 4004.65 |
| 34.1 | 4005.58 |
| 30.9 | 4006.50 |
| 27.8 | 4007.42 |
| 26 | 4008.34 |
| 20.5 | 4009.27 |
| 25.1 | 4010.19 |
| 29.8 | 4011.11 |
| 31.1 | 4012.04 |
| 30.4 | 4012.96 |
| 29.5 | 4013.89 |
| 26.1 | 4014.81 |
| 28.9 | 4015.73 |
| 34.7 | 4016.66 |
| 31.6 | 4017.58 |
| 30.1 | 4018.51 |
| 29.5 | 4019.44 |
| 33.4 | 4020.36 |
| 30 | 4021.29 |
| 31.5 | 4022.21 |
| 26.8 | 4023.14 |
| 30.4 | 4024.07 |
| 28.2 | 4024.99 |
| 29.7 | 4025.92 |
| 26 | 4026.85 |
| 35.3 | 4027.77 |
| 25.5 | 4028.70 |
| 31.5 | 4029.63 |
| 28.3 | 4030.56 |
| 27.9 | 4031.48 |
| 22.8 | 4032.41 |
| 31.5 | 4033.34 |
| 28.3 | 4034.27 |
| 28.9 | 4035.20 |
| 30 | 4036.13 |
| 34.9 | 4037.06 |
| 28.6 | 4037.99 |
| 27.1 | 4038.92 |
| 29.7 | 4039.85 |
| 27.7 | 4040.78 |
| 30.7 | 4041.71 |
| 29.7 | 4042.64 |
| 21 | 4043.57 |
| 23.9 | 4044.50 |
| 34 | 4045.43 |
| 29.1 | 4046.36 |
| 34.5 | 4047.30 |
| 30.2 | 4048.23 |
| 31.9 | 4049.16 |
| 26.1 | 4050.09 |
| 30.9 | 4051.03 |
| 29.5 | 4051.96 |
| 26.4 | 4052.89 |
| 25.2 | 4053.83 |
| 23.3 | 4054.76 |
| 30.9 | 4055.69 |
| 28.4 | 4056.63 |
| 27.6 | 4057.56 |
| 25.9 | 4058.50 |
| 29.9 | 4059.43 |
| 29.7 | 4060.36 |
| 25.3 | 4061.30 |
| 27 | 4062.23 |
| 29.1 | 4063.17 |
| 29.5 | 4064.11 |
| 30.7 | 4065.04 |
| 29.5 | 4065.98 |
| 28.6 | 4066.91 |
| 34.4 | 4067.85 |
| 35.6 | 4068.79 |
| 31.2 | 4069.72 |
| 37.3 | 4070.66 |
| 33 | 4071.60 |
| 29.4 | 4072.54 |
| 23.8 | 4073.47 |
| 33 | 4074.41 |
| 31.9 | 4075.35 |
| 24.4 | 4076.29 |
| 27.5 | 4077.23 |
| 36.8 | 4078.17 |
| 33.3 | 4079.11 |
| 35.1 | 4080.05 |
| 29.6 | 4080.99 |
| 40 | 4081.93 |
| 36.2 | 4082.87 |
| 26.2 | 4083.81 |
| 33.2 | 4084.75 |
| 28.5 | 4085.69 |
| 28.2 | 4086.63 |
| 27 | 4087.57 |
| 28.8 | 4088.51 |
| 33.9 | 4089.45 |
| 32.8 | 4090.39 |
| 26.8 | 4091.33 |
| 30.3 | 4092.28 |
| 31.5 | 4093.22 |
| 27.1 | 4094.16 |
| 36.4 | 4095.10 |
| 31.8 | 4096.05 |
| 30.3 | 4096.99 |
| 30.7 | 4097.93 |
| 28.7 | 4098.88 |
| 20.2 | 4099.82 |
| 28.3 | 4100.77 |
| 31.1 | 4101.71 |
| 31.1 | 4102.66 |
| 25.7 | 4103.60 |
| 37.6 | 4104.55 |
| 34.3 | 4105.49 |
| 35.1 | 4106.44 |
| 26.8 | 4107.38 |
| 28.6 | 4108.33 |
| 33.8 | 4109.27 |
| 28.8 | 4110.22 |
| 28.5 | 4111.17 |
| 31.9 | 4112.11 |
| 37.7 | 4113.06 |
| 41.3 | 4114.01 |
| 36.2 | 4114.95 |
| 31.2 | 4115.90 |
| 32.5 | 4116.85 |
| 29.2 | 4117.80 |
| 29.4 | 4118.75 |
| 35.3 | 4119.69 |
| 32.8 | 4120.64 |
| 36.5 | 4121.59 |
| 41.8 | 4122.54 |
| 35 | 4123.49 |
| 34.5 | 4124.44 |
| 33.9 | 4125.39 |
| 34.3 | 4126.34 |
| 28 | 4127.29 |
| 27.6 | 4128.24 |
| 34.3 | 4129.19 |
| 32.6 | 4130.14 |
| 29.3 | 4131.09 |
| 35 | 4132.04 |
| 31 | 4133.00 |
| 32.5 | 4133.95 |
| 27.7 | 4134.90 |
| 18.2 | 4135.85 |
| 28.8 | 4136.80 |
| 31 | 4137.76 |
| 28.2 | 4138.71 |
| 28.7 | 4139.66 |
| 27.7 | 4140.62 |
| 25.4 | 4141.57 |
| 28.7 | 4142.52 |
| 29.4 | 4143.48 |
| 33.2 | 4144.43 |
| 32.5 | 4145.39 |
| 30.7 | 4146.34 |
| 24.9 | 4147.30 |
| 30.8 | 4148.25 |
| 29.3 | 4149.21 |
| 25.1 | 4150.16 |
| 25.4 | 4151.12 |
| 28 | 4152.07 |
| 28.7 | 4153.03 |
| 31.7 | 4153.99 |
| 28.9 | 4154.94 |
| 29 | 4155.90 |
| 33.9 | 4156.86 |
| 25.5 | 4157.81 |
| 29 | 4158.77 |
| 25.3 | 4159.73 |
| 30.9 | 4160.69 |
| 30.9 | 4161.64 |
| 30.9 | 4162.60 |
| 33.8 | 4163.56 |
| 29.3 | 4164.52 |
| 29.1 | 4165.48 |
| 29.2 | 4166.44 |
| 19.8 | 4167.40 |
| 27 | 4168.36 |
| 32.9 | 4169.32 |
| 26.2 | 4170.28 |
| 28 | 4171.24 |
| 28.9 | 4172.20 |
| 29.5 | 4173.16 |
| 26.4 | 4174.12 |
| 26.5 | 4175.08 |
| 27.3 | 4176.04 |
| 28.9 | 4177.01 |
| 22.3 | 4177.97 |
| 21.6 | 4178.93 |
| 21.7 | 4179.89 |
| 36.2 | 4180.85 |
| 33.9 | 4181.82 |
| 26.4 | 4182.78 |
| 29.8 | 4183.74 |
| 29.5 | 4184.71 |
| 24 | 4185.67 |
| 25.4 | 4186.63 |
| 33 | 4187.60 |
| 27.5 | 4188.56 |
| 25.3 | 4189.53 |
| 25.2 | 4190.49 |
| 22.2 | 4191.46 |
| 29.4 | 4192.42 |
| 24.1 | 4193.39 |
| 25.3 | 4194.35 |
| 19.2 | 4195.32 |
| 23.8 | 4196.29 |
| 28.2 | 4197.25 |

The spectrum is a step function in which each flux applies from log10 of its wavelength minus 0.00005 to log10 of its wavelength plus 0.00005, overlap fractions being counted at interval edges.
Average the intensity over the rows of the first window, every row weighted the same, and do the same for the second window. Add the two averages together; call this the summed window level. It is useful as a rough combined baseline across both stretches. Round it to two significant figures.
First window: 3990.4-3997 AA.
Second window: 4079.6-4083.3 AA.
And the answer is 68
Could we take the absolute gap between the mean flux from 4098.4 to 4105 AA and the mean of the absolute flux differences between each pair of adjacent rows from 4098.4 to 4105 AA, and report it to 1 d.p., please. 22.8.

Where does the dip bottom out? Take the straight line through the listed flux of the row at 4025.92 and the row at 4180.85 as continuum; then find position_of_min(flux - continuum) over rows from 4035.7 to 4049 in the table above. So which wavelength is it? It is 4043.57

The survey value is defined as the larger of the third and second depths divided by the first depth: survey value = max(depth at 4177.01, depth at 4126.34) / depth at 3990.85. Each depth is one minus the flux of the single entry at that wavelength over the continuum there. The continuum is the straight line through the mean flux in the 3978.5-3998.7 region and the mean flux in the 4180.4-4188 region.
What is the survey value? 0.4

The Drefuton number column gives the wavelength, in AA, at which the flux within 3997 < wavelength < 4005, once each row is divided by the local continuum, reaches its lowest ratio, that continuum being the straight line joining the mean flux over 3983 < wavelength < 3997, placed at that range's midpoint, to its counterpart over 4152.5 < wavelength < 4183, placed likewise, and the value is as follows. 4000.97 AA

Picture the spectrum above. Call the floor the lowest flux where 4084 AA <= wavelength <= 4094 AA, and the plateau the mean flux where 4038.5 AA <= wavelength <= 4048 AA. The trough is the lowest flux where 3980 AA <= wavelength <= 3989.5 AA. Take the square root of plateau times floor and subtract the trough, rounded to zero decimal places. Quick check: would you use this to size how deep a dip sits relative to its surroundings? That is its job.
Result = -2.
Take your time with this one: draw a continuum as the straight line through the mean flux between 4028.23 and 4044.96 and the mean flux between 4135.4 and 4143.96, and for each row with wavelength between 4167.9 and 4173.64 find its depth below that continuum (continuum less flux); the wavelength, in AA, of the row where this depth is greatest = 4170.28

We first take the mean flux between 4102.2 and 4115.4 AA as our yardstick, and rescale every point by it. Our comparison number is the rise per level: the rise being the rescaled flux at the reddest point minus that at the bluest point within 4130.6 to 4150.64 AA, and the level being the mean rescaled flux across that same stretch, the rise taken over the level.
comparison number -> -0.15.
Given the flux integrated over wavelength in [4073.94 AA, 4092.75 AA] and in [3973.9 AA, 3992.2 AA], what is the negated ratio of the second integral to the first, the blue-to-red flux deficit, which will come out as -1.01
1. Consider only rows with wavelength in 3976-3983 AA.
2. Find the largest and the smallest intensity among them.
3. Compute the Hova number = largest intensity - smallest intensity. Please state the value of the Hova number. 11.6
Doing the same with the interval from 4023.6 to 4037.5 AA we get 12.5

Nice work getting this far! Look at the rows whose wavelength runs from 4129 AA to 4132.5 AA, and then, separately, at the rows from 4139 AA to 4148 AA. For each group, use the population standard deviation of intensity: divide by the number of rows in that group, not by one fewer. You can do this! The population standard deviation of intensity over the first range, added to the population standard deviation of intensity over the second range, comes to 4.9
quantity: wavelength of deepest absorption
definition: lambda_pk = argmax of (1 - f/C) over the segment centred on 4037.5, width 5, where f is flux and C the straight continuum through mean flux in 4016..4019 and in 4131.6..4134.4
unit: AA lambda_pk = 4038.92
